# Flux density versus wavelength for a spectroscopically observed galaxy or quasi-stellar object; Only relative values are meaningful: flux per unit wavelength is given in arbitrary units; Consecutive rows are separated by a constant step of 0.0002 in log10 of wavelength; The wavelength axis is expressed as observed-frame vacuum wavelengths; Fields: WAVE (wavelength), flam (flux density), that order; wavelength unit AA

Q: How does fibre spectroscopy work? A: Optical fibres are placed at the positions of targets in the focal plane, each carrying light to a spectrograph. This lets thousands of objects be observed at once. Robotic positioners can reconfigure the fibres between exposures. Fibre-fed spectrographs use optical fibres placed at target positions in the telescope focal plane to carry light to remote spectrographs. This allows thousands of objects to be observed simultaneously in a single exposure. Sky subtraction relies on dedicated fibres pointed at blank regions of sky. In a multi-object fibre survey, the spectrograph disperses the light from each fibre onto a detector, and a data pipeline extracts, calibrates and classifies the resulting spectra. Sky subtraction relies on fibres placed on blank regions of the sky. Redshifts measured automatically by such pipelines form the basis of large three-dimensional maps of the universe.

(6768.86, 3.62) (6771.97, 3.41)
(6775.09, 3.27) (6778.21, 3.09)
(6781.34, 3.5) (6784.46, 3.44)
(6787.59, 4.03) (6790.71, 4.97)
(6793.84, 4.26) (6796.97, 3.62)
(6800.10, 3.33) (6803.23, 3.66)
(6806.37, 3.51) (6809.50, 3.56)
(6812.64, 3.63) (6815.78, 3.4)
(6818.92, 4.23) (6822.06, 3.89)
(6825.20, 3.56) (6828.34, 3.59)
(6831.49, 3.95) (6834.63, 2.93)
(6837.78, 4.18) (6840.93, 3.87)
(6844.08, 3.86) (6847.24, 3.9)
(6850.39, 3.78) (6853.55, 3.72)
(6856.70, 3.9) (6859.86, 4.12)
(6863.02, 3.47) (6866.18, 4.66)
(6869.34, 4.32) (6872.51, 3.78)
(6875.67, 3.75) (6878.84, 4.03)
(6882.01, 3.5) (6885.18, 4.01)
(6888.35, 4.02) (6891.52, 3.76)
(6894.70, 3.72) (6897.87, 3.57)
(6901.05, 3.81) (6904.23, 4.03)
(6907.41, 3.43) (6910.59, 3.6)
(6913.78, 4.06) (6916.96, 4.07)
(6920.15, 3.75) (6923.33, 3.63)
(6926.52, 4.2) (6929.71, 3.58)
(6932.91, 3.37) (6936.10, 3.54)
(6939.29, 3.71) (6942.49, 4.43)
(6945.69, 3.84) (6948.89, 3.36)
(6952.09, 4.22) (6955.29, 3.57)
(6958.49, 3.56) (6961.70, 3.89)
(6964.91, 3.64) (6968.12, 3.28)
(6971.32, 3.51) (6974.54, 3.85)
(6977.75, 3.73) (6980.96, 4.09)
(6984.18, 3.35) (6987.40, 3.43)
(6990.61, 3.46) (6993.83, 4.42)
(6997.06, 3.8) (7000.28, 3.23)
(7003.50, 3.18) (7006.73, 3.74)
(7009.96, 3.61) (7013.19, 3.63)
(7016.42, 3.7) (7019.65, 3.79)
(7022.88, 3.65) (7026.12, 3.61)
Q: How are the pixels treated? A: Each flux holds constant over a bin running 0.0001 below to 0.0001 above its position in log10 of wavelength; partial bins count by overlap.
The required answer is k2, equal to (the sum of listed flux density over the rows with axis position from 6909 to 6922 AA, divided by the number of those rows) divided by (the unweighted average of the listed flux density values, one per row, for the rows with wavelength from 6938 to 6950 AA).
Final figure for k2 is 1.01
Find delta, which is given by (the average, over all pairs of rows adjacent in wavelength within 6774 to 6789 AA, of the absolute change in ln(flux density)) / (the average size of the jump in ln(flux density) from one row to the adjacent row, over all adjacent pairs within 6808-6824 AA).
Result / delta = 0.92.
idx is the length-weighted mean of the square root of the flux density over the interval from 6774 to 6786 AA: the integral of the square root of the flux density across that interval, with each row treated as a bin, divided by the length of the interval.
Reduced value 1.82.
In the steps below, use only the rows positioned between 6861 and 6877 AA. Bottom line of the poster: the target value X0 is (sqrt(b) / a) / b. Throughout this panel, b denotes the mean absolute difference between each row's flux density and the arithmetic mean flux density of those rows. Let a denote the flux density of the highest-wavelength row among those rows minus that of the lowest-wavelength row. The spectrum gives 6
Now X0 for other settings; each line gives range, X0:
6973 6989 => -5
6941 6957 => -2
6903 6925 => -5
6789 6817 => -1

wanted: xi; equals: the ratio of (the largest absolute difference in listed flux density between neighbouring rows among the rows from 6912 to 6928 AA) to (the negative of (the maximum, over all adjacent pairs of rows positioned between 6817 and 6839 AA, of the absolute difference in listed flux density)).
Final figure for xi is -0.5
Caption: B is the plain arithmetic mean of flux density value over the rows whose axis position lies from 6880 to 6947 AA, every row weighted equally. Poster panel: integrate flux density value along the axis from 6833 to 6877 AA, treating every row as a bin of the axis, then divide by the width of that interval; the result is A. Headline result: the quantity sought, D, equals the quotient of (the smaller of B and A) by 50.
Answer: 0.0758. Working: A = 3.88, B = 3.792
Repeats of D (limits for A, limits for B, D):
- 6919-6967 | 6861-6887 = 0.0750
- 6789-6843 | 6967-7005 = 0.0722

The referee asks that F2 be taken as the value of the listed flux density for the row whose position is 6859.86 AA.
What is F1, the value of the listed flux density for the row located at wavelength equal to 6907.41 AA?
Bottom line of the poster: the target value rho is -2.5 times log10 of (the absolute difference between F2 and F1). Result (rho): 0.4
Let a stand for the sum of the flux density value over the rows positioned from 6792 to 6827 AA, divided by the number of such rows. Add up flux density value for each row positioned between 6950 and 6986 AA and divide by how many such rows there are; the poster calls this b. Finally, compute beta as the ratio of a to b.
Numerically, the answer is 1.00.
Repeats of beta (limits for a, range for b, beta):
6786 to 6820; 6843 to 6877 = 0.98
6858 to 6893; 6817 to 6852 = 1.04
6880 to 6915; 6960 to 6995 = 1.02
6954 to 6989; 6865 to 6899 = 0.93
